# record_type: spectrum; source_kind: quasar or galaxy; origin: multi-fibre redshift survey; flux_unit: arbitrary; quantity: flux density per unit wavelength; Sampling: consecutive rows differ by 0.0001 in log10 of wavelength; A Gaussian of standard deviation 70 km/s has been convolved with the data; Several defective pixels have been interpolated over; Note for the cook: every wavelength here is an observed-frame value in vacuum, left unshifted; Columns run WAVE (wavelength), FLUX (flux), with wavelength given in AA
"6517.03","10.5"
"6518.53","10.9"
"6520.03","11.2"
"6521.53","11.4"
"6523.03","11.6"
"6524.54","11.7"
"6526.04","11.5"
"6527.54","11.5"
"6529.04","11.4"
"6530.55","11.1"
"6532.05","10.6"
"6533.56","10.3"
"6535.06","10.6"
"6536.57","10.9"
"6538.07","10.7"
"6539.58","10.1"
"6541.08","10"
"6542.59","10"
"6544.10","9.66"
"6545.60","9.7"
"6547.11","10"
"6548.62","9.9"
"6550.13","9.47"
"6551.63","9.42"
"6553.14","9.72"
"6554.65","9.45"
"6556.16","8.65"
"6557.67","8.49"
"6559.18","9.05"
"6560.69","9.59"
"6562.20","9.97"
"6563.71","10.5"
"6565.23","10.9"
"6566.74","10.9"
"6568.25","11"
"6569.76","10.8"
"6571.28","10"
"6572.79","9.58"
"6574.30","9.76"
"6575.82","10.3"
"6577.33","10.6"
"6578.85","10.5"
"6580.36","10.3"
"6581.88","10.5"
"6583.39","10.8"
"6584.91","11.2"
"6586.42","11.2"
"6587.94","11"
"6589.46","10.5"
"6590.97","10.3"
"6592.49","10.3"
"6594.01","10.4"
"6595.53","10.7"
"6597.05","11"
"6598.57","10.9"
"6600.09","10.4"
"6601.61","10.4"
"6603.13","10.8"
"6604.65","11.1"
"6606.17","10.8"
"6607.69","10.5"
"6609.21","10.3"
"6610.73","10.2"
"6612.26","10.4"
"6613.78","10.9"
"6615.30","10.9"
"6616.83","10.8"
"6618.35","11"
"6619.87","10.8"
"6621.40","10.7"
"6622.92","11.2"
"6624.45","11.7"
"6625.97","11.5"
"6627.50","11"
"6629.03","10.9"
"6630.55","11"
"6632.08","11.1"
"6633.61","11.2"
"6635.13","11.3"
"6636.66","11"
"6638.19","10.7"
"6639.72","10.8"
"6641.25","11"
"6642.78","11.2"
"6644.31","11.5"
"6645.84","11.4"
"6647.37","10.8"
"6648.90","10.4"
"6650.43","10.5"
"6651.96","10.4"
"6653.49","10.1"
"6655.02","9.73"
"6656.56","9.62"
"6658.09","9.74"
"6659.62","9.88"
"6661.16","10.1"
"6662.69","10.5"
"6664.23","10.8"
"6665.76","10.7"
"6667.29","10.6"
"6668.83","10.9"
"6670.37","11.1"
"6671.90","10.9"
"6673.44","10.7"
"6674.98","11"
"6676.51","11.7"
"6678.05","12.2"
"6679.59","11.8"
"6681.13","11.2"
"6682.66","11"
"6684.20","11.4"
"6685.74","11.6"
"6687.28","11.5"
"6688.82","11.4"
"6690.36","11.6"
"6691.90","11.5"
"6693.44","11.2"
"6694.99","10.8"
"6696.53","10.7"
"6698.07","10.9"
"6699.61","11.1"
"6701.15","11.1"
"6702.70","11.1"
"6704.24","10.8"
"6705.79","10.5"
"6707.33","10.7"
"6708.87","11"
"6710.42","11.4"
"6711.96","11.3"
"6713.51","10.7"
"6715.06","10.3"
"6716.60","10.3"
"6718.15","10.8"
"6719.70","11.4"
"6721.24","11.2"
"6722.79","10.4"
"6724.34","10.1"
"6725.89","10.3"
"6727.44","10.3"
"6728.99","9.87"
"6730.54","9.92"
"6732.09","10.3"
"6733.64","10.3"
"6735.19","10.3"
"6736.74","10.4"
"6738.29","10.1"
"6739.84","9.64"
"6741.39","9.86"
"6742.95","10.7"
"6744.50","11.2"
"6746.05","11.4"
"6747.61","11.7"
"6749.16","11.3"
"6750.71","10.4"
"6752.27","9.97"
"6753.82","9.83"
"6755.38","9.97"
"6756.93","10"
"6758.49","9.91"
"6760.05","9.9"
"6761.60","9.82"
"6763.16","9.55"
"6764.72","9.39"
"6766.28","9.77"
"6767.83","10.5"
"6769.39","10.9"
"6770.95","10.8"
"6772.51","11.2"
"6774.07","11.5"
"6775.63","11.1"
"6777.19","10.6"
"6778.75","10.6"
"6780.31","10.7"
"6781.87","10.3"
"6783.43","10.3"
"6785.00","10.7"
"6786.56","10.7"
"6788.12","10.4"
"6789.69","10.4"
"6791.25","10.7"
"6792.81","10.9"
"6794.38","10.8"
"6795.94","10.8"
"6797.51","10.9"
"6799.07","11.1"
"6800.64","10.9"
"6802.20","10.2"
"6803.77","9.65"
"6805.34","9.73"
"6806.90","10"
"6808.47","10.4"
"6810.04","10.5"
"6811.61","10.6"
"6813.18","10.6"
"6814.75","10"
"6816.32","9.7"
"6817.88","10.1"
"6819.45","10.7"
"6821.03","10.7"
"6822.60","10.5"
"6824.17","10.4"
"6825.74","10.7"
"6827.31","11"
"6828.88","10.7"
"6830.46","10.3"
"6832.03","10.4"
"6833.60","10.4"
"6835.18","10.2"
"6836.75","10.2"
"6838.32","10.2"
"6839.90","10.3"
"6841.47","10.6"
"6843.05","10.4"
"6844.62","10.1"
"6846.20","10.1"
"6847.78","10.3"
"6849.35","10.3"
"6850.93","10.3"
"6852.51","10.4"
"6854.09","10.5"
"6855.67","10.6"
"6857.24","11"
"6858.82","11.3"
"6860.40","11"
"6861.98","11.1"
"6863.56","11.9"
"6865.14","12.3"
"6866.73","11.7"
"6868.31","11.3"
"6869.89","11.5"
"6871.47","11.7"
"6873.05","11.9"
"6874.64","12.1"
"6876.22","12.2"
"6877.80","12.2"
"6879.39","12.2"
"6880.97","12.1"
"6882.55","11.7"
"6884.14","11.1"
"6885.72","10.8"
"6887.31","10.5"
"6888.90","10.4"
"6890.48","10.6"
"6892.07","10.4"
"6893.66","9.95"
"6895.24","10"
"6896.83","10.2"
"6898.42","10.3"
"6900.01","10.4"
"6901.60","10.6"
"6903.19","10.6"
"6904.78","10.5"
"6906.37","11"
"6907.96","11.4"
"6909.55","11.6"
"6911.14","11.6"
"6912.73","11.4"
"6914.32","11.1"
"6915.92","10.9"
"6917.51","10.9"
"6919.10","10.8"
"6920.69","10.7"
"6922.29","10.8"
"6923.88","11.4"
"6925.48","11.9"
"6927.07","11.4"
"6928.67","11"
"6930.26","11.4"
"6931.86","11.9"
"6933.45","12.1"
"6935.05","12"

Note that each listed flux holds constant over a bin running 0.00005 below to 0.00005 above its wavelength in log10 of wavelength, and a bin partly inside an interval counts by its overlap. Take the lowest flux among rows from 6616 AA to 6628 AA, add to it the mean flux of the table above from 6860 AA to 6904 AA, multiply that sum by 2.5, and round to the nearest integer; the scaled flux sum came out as 55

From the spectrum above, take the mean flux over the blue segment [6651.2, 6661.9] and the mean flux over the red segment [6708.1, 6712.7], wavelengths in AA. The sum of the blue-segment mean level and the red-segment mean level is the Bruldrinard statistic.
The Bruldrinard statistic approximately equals 21.2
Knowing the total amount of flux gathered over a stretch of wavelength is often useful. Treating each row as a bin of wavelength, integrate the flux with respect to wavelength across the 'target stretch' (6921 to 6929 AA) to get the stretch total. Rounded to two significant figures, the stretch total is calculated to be 90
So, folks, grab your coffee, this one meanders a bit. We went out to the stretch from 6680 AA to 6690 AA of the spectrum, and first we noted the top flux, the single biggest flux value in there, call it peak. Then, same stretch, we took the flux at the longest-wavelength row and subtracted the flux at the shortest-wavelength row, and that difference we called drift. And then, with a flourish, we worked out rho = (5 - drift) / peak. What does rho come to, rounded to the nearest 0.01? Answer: 0.41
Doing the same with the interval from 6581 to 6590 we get 0.45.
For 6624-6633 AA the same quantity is 0.48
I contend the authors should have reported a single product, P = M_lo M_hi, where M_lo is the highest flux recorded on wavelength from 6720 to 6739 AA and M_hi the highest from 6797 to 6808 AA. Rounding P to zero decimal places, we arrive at 124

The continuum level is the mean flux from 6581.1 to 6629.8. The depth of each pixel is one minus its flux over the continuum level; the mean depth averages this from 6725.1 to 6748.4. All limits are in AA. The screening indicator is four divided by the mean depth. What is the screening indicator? 118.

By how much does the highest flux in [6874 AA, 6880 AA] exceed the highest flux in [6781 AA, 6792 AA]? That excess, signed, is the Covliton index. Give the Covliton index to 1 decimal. 1.5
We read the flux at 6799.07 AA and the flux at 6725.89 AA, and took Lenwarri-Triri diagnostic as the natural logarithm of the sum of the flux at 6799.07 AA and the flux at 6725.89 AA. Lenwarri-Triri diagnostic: 3.06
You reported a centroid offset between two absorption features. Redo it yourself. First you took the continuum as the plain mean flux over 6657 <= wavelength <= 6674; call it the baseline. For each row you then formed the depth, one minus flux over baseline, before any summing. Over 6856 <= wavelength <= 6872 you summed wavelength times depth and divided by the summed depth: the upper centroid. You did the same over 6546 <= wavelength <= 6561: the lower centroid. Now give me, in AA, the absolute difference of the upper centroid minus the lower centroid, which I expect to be 310.3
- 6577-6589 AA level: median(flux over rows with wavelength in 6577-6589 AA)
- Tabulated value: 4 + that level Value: 14.7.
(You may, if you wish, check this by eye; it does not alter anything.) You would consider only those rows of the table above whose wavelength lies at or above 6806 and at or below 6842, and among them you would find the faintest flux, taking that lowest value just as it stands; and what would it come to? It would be 9.7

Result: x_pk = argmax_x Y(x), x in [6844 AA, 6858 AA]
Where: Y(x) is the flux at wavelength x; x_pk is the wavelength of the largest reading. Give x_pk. 6857.24 AA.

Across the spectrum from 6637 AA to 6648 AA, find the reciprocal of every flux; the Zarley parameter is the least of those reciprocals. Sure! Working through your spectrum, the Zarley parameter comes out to 0.0870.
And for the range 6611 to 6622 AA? 0.0909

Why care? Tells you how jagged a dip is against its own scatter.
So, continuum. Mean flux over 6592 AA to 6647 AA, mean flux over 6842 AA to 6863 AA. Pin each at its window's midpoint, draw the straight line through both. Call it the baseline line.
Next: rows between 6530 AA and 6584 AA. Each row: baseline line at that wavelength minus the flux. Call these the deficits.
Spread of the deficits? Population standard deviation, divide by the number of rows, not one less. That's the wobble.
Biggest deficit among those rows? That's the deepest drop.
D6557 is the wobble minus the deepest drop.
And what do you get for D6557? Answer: -1.8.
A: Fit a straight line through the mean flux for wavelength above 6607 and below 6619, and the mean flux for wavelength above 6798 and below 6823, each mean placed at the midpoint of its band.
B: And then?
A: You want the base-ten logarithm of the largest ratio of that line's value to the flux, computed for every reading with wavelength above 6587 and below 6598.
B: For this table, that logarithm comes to 0.015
